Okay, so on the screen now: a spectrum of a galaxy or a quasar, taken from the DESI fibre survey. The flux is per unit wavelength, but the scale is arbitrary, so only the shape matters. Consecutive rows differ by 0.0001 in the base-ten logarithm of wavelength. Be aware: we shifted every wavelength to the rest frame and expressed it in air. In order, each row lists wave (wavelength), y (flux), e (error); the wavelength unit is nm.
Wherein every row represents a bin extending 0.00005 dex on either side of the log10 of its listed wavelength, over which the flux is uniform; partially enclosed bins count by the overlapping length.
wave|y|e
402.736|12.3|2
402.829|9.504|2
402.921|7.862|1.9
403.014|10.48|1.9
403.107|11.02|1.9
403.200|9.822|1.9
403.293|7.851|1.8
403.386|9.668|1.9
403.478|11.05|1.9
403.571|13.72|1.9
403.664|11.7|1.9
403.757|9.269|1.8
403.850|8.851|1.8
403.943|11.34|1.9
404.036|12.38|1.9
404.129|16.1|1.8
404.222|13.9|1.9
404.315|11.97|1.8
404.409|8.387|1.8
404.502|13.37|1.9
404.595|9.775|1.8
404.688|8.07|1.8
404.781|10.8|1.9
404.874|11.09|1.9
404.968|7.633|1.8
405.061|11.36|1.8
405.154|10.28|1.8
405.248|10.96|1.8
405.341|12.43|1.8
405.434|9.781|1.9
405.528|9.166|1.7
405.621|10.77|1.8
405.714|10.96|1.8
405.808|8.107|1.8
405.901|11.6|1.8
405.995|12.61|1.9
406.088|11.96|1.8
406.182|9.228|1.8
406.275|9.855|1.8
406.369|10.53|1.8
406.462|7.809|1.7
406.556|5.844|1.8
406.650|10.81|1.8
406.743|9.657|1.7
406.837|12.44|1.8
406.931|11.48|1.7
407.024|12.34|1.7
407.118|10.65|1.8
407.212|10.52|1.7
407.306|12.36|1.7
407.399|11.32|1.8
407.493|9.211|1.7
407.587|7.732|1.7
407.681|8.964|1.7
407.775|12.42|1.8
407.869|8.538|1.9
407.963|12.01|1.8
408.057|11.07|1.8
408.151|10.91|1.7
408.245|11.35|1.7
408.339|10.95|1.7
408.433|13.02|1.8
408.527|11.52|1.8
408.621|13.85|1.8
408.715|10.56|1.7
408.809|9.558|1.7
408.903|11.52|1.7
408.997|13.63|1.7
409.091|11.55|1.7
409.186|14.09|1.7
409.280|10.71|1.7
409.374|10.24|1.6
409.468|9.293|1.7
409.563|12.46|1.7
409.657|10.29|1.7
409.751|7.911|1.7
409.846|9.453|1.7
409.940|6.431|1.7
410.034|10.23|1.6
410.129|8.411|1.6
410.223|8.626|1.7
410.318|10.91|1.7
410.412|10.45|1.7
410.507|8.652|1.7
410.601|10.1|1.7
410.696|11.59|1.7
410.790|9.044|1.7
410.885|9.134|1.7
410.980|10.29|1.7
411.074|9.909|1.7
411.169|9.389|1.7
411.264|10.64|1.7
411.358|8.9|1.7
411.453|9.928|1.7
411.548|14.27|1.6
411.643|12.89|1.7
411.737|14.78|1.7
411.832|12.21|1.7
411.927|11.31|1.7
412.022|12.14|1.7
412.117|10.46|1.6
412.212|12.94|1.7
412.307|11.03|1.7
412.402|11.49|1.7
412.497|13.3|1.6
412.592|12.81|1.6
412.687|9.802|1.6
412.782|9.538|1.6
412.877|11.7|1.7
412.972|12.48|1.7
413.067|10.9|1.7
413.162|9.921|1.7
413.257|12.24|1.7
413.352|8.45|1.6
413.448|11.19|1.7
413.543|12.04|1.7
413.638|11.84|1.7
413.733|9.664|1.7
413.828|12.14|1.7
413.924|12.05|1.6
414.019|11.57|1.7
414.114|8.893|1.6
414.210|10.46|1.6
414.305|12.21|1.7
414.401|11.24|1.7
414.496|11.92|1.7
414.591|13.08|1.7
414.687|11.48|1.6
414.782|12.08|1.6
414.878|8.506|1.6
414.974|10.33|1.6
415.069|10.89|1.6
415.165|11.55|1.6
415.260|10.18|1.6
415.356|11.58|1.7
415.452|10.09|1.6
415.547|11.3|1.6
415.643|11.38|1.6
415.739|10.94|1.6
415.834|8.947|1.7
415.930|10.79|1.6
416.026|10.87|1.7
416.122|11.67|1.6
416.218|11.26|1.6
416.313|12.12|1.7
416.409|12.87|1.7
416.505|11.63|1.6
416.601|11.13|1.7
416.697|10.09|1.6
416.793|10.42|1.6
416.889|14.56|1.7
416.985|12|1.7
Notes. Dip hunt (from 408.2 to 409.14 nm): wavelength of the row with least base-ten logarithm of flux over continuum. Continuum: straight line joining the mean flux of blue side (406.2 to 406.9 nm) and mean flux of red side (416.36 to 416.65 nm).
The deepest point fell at 408.809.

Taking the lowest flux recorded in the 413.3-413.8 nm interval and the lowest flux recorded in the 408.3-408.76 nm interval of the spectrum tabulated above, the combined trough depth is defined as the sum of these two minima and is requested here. 19.0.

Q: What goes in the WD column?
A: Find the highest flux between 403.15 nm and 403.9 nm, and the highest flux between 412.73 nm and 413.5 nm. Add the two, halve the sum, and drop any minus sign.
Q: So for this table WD 13.1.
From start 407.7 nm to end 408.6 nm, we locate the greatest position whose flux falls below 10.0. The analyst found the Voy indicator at 407.869 nm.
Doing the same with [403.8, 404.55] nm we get 404.409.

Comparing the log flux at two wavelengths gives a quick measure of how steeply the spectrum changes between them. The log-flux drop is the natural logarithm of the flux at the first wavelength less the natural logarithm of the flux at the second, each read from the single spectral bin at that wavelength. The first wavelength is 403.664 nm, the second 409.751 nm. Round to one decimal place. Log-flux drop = 0.4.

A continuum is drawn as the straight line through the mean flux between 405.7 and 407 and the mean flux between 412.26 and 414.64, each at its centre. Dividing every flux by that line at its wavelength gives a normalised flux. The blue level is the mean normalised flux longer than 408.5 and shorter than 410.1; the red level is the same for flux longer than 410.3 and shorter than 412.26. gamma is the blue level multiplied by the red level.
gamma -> 1.01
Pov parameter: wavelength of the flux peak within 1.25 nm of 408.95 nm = 409.186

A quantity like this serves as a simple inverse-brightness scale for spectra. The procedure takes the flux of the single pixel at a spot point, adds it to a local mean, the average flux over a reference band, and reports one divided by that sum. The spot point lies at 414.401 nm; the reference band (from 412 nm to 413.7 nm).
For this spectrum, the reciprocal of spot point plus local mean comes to 0.0443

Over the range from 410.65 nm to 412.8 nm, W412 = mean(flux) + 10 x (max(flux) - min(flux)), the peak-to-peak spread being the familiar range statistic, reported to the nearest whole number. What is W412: 70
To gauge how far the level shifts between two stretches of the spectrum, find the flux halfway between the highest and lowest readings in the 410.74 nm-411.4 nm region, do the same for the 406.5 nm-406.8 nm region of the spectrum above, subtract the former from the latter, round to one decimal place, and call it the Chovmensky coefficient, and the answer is -1.4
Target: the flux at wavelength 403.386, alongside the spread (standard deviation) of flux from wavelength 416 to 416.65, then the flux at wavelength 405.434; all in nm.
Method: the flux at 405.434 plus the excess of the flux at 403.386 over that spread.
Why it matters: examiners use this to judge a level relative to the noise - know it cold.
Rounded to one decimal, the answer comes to 18.8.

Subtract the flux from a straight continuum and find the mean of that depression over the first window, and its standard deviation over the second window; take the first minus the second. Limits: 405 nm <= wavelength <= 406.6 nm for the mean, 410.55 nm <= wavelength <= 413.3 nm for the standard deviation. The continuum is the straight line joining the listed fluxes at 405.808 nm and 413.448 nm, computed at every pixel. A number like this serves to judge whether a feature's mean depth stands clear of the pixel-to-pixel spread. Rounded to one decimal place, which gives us -3.6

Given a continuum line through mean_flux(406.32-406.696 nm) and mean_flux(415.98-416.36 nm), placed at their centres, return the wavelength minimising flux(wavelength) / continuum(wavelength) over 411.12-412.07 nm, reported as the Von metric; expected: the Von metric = 411.358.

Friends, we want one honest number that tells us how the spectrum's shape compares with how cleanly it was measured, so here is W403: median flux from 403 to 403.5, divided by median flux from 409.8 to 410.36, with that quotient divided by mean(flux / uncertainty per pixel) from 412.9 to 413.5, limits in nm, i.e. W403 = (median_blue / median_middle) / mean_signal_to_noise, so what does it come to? 0.17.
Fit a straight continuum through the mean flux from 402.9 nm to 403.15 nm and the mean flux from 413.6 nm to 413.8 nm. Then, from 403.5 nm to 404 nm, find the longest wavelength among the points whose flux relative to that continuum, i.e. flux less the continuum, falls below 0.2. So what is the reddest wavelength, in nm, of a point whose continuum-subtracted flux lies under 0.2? 403.850 nm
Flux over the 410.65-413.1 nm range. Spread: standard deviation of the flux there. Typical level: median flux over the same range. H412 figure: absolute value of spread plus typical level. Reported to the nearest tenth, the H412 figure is 12.8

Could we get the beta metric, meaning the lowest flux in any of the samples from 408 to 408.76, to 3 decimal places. 10.560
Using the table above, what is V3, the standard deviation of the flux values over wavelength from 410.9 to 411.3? 0.5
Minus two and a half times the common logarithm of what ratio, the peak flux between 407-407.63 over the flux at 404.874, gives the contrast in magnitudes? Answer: -0.12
